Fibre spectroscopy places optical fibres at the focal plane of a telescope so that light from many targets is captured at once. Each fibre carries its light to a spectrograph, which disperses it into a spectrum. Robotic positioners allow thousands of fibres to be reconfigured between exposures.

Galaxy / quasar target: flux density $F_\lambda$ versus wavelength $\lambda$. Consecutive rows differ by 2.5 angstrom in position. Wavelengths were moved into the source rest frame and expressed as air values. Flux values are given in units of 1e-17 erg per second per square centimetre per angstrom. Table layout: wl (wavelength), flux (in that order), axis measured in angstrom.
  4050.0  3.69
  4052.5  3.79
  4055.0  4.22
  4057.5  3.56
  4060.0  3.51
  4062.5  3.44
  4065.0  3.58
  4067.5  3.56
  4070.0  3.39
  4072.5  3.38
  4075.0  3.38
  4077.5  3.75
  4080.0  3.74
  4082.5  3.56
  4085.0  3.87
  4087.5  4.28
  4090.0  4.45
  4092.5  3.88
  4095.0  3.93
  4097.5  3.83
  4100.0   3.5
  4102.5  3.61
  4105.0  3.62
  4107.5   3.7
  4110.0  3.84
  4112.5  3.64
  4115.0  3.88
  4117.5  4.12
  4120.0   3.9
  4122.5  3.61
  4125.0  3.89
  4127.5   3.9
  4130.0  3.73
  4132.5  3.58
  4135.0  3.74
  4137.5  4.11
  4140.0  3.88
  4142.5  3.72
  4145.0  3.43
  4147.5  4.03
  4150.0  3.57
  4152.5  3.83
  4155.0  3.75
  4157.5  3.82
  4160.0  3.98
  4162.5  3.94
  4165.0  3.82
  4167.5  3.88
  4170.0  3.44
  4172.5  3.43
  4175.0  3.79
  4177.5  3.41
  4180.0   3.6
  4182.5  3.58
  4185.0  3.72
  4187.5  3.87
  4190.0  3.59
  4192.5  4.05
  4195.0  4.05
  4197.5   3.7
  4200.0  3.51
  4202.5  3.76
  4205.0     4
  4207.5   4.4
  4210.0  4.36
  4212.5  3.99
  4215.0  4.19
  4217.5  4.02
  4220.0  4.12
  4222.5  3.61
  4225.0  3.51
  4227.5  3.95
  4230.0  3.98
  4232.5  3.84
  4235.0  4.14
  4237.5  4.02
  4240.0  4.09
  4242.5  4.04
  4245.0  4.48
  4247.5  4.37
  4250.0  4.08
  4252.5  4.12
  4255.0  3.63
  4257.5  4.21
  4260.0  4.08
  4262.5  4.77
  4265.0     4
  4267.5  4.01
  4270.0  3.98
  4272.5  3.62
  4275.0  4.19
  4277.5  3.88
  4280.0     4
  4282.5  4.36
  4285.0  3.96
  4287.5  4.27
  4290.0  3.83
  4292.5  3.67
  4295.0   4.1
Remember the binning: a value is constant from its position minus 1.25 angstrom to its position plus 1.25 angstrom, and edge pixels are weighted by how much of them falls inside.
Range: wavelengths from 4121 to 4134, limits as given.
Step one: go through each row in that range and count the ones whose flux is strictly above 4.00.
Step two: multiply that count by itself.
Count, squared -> 0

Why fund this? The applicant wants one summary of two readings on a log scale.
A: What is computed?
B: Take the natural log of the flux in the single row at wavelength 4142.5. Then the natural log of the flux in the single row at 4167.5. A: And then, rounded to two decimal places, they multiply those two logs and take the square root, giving 1.33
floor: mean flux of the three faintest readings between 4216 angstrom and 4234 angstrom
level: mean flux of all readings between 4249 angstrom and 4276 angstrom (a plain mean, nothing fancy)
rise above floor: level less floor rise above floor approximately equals 0.41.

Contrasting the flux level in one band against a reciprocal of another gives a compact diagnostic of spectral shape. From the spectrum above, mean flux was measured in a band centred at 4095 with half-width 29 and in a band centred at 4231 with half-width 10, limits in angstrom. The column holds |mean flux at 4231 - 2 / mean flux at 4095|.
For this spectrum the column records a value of 3.36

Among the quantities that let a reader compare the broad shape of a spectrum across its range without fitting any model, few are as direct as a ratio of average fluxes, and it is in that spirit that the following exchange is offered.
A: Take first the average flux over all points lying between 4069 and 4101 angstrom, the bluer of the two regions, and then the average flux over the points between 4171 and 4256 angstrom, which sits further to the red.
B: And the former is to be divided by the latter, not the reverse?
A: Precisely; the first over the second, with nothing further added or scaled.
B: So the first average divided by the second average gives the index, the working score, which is 0.96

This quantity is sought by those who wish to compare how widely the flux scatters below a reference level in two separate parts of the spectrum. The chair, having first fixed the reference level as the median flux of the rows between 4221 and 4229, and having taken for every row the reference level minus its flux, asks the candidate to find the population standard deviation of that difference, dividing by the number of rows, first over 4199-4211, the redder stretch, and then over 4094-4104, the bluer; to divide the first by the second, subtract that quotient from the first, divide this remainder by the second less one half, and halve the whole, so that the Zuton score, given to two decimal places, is 2.53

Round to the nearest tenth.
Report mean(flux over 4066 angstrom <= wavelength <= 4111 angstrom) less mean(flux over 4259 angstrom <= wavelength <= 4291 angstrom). -0.3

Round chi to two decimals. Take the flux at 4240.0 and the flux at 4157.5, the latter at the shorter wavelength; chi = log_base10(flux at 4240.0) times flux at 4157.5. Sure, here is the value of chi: 2.34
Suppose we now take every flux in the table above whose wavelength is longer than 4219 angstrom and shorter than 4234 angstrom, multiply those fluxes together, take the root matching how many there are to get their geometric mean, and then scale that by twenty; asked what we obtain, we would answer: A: 77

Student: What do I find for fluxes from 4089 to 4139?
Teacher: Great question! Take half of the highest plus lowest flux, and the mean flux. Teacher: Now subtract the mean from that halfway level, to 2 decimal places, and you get 0.15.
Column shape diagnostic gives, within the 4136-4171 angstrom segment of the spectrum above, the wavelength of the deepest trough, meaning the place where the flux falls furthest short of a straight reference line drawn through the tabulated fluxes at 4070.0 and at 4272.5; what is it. 4170.0 angstrom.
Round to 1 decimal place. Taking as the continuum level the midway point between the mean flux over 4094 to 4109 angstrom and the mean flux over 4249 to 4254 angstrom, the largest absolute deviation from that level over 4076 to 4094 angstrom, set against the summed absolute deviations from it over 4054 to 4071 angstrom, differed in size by 2.1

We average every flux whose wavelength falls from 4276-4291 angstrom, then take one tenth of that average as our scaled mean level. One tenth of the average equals 0.41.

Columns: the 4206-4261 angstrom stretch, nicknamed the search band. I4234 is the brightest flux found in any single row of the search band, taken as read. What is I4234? 4.48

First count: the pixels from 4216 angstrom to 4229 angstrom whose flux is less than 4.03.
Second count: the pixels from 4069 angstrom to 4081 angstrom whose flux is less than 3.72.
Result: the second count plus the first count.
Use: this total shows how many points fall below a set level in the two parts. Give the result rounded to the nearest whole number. 7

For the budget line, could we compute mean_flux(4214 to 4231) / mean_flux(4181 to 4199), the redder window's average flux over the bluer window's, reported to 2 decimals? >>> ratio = 1.03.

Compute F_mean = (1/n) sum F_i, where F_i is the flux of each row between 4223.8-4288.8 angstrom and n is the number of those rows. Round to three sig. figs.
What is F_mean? 4.06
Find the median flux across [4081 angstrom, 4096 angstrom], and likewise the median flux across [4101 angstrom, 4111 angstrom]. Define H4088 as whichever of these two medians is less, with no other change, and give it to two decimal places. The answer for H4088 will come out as 3.66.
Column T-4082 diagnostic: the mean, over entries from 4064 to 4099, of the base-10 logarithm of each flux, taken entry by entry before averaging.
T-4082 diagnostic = 0.573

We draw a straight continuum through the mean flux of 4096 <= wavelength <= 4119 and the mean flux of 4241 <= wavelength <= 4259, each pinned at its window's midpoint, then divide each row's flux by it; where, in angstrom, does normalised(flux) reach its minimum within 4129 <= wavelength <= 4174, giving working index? 4172.5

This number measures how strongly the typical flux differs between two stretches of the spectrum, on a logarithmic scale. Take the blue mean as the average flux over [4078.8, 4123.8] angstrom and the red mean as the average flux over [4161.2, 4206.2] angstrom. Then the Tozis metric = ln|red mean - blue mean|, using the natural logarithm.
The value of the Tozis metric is -2.3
